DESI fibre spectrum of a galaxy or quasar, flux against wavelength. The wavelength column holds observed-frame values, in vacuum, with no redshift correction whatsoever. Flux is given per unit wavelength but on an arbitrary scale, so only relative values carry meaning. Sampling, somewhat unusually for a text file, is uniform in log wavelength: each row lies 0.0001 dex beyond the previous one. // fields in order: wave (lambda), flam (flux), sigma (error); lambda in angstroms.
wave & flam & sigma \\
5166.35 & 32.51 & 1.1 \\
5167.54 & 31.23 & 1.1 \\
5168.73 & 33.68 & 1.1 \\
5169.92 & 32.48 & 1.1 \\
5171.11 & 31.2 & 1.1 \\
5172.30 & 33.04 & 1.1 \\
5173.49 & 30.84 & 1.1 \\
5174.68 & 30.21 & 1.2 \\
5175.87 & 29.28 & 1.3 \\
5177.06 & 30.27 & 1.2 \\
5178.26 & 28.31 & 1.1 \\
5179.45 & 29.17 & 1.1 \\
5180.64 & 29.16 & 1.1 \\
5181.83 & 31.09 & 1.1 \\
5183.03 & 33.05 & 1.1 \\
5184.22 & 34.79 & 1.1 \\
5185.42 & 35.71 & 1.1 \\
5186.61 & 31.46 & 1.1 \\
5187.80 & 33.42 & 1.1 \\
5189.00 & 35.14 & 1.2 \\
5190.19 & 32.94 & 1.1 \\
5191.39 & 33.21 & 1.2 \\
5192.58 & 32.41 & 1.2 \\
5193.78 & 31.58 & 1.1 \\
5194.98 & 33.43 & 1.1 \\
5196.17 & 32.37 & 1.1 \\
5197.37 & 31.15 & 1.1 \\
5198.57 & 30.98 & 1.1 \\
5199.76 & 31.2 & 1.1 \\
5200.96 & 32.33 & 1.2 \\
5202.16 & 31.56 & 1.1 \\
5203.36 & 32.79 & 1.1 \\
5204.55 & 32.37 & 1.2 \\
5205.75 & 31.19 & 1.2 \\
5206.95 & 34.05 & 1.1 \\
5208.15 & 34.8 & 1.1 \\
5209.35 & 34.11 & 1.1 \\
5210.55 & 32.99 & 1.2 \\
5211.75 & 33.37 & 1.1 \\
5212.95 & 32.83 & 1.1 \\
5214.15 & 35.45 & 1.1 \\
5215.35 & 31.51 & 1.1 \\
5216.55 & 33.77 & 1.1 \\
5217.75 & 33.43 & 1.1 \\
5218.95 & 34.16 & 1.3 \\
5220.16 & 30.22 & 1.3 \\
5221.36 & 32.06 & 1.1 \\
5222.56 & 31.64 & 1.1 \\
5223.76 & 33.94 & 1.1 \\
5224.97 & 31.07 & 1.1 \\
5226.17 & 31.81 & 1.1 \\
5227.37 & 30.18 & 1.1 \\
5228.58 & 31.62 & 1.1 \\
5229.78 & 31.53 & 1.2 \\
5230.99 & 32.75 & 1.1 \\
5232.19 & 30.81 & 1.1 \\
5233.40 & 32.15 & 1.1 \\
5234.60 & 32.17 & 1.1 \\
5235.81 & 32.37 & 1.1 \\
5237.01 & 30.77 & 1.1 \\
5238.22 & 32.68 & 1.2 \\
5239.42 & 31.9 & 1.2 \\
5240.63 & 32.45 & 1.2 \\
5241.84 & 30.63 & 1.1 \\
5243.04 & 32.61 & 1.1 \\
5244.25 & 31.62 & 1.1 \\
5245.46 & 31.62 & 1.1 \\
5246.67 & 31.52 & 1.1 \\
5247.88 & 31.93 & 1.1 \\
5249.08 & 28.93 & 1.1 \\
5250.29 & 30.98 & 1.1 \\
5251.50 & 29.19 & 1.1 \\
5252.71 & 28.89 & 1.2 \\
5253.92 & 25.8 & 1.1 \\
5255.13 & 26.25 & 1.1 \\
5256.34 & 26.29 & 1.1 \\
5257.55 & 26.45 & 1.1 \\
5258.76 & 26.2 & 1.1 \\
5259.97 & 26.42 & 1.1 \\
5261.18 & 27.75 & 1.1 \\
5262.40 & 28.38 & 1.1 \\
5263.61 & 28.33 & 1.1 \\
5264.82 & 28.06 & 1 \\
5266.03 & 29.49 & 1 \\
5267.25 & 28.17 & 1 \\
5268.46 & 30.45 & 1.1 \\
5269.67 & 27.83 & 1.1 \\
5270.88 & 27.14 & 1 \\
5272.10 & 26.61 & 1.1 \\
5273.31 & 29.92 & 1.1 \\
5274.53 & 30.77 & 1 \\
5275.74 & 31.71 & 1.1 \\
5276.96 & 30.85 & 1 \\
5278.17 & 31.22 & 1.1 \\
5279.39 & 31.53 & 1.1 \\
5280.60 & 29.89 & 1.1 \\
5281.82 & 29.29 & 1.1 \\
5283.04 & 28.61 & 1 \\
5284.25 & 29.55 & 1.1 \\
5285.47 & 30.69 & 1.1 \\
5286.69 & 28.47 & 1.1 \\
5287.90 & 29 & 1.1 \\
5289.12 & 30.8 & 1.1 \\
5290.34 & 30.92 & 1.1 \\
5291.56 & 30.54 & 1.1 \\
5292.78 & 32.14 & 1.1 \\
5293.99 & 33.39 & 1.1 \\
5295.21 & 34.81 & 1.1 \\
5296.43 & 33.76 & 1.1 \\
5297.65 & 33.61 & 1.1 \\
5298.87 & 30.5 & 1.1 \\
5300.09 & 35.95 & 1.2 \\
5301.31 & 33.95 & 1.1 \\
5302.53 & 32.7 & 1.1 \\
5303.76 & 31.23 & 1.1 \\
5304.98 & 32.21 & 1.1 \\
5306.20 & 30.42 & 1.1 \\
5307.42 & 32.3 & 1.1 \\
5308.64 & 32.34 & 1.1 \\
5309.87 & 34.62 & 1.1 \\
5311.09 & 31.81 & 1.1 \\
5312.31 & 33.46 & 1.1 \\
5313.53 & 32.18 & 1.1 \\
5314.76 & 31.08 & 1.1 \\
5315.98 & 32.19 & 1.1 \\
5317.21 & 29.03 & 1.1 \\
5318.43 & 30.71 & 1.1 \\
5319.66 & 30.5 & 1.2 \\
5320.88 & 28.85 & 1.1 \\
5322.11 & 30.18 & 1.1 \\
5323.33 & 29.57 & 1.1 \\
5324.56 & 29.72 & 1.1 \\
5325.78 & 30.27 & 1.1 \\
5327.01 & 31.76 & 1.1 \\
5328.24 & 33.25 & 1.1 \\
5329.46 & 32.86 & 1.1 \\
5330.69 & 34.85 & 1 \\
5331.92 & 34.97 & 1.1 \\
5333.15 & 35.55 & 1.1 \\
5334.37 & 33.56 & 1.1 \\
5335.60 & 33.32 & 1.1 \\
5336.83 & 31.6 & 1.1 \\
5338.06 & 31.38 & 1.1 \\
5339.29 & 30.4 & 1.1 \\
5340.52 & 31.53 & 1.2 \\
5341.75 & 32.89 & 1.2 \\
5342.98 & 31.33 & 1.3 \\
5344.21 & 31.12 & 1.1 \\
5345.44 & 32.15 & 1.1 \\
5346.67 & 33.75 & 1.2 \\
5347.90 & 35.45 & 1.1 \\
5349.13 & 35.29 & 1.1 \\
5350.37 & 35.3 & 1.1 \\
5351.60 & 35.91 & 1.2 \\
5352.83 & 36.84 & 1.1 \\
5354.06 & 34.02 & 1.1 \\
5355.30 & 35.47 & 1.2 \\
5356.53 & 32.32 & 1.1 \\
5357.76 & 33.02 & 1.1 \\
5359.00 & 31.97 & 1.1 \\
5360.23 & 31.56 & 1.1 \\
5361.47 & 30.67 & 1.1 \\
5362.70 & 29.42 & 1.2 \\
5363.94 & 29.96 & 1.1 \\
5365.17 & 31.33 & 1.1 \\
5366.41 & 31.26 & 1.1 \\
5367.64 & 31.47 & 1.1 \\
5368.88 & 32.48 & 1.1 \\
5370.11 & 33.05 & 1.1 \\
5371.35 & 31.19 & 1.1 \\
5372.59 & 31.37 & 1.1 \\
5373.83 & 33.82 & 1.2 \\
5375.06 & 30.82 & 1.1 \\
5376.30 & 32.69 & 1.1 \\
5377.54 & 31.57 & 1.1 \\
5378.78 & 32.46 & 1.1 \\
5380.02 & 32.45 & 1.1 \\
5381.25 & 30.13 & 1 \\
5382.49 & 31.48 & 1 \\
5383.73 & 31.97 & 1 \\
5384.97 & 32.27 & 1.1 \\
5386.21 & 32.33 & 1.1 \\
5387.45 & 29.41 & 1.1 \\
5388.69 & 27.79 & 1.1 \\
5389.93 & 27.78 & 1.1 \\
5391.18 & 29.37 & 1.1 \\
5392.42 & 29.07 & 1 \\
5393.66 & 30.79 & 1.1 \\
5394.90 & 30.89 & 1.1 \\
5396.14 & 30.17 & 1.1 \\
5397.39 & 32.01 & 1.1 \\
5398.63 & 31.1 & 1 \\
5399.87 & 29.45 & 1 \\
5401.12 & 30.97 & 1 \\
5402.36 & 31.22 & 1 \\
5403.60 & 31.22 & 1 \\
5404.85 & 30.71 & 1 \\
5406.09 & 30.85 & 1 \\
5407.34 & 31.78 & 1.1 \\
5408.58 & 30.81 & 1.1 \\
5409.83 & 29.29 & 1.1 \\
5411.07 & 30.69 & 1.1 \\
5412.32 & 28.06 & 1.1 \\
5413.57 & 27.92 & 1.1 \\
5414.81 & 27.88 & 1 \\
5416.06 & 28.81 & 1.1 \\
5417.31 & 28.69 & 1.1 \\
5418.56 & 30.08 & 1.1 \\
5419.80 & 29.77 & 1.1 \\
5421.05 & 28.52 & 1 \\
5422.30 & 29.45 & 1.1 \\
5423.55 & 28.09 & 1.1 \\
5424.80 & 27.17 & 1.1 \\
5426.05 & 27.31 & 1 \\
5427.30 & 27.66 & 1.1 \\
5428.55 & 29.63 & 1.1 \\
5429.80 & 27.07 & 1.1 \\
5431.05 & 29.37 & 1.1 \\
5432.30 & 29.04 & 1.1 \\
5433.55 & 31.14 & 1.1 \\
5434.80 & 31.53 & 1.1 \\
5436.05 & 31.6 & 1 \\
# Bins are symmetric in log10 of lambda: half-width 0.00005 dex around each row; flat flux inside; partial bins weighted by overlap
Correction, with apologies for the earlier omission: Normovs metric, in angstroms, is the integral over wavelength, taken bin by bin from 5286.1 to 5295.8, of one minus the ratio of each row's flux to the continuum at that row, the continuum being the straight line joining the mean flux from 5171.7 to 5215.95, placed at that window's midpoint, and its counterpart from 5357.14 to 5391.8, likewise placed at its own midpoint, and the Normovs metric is 0.1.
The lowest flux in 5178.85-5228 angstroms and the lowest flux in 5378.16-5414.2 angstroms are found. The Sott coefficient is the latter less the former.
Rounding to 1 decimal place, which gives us -1.4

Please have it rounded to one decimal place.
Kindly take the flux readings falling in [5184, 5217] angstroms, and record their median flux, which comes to 32.9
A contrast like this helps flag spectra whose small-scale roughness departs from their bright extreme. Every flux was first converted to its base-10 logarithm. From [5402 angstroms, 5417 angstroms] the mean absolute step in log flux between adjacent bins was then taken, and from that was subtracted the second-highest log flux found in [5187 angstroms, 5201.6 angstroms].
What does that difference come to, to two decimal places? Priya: -1.51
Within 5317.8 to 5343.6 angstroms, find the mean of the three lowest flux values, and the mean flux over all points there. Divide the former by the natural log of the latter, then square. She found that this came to 72.0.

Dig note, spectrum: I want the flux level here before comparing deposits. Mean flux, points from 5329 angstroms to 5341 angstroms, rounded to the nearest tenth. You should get 33.0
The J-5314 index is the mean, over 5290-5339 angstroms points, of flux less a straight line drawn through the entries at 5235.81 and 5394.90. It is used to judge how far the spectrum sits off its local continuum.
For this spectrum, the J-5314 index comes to 0.56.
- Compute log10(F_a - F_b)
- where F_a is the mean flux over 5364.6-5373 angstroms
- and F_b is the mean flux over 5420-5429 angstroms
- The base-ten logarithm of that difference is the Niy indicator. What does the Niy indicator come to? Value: 0.54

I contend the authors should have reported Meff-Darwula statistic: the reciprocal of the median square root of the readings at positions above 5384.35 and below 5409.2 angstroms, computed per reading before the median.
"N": 0.180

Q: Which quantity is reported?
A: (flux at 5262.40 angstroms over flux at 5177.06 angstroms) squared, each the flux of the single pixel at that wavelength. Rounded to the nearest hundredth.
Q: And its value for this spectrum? 0.88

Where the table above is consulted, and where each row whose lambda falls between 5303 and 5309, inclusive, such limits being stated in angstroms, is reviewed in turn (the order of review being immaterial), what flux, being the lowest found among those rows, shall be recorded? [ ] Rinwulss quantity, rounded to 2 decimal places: 30.42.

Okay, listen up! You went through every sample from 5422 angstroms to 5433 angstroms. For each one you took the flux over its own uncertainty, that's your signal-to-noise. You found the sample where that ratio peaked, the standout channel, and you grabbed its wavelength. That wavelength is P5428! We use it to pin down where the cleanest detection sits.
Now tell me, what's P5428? 5426.05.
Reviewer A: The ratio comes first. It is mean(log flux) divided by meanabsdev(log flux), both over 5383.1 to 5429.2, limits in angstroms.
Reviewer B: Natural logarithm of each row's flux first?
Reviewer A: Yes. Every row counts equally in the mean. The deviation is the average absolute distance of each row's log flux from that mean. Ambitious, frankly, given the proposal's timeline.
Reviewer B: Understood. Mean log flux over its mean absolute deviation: 78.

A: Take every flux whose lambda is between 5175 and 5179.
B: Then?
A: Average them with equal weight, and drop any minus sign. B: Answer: 29.3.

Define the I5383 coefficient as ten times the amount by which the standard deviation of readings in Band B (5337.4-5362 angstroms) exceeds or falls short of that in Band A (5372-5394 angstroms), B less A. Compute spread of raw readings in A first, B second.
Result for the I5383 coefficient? 2.6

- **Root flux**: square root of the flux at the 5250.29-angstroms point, 5.57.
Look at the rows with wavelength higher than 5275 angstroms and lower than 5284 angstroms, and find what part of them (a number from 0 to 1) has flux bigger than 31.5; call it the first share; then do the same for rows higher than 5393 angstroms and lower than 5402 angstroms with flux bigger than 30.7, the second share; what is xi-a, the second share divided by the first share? 2.5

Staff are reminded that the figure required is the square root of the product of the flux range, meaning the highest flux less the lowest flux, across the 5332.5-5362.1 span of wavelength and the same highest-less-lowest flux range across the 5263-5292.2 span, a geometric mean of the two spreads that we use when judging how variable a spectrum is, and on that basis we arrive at 5.7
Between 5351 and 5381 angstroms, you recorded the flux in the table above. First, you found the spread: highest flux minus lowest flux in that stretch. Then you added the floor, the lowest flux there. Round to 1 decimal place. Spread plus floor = 36.8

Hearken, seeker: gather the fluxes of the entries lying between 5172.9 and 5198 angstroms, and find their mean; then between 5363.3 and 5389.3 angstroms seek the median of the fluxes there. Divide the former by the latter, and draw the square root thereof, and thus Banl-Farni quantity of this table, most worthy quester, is 1.01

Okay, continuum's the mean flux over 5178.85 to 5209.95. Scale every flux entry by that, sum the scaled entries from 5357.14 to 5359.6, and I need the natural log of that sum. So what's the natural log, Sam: 0.69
